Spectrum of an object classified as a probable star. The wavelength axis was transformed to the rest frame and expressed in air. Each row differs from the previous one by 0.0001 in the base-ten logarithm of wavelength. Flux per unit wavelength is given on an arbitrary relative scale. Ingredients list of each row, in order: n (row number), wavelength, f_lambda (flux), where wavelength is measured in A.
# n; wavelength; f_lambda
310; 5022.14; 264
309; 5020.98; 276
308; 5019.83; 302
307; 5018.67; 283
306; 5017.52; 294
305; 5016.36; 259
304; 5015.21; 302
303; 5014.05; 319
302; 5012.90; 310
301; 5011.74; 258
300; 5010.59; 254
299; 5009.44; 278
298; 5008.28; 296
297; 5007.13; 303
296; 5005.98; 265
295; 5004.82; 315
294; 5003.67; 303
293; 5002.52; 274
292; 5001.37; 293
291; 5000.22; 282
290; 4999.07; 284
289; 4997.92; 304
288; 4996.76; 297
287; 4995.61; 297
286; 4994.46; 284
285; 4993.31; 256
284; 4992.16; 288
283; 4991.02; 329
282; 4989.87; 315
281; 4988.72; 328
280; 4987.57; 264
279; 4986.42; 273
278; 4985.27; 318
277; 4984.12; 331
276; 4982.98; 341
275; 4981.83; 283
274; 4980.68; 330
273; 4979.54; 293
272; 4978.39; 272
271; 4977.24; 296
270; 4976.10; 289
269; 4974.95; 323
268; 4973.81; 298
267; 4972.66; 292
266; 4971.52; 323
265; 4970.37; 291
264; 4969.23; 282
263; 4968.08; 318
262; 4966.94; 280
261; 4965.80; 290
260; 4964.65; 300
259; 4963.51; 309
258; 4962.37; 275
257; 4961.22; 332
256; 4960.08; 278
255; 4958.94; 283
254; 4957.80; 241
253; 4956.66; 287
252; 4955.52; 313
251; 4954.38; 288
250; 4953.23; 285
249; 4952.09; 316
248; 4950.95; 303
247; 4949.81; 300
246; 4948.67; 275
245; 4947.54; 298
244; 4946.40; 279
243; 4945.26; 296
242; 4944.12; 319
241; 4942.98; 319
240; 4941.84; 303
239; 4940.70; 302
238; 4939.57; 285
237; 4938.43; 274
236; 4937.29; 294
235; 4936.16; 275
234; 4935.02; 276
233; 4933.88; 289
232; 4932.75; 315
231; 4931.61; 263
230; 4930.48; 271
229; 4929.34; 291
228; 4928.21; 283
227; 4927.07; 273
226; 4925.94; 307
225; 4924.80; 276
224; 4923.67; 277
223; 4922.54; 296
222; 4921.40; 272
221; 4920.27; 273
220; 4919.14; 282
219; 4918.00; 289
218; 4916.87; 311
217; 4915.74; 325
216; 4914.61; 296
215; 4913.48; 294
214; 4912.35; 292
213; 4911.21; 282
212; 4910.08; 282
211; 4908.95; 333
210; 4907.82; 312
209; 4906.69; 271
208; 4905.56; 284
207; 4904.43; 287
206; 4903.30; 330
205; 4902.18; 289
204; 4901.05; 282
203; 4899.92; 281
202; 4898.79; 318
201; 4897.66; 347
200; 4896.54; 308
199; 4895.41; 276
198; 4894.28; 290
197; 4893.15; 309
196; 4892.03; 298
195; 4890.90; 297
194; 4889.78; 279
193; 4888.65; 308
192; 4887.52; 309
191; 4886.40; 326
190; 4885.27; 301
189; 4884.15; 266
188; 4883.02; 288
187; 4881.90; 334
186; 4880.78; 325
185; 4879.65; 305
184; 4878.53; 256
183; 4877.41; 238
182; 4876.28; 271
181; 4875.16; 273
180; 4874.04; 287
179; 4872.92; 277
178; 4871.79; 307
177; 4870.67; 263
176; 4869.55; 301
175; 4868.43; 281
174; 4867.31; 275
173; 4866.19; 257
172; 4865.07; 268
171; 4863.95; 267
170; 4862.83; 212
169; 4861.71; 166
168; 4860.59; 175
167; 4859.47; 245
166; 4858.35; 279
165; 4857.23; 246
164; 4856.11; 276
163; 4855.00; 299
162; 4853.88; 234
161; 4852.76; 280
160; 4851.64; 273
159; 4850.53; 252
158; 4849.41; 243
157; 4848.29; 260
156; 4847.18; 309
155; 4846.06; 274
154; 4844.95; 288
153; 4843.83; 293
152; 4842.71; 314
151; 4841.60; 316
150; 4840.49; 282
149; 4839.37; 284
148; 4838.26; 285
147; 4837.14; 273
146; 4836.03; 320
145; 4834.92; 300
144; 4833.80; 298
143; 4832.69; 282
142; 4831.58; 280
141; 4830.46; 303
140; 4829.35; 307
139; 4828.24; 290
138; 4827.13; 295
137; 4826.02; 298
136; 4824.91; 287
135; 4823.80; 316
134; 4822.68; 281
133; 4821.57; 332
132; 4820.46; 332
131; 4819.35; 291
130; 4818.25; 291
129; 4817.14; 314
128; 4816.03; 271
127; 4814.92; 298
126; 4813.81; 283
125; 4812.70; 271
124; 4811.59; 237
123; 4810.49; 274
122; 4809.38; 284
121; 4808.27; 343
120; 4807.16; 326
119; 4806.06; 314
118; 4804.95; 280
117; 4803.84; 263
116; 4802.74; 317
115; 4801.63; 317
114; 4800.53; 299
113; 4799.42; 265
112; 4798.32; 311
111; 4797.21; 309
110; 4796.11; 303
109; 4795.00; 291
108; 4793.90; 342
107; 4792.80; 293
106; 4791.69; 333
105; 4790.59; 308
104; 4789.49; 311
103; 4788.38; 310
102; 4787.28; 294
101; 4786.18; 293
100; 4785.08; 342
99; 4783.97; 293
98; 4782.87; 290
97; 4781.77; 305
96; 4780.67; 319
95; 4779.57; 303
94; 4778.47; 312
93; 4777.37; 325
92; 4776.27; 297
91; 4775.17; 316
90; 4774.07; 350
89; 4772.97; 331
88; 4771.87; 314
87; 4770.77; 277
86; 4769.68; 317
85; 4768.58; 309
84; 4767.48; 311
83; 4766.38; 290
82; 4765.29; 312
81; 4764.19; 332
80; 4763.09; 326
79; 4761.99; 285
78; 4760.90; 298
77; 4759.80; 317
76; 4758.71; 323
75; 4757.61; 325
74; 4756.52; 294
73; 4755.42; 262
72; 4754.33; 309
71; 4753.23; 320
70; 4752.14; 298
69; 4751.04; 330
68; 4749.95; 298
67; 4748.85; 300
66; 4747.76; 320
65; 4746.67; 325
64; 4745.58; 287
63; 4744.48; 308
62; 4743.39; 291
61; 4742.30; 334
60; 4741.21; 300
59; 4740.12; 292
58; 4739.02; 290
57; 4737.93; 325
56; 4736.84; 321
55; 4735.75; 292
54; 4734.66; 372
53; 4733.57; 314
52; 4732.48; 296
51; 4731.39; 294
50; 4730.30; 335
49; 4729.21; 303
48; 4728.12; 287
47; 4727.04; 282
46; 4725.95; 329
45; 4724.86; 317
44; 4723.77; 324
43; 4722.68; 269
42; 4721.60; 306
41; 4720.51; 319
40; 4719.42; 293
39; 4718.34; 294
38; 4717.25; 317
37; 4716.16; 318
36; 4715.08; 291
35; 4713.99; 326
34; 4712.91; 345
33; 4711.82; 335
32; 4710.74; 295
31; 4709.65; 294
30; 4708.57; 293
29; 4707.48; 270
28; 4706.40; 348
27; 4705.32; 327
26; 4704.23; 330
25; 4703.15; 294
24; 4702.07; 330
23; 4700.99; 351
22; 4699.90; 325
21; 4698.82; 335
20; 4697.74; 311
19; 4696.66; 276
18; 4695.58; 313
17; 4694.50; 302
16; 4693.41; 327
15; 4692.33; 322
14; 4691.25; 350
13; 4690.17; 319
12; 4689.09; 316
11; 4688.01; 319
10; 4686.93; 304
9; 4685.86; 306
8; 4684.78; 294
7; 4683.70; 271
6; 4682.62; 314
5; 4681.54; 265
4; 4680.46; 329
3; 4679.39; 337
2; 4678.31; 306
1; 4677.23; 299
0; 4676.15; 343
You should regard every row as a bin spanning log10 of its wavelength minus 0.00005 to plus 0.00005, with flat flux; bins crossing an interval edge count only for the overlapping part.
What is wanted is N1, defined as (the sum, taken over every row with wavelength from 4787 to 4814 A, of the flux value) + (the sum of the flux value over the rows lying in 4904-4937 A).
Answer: 15855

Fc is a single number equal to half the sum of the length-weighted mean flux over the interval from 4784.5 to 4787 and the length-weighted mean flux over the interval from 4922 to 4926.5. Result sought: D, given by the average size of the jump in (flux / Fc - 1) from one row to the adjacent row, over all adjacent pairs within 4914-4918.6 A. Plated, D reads 0.072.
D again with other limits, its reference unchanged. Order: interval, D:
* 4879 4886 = 0.088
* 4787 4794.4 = 0.074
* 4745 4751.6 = 0.064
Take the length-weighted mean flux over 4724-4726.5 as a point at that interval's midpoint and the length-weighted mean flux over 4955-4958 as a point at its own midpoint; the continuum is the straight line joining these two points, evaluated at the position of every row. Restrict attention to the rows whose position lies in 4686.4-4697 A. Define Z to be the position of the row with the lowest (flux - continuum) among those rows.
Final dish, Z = 4696.66 A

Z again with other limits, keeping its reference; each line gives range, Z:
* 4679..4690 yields 4681.54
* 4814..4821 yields 4816.03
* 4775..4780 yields 4776.27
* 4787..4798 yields 4795.00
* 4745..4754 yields 4745.58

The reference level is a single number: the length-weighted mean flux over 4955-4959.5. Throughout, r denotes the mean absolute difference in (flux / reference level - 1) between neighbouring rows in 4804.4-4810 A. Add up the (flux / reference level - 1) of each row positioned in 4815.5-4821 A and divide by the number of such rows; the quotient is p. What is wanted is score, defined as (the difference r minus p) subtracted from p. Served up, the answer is 0.03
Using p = 0.07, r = 0.109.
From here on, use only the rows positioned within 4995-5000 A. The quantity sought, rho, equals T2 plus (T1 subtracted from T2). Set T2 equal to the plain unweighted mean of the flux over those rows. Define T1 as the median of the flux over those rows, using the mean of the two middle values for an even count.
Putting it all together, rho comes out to 294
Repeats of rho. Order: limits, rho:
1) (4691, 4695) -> 326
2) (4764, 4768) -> 311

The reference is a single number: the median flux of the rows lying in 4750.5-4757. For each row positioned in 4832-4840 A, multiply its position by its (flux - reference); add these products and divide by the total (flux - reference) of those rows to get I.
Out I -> 4836.7 A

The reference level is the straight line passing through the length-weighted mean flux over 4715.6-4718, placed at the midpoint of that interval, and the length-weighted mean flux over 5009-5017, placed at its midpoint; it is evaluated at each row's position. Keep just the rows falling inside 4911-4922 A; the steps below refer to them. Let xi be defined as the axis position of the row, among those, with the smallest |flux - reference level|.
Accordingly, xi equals 4913.48 A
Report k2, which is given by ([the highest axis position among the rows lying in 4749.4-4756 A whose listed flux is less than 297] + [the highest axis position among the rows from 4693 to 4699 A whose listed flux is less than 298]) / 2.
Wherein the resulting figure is 4726.0 A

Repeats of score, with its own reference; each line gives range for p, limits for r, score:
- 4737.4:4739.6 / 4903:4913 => 0.11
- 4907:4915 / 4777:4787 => 0.05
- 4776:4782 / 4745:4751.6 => 0.14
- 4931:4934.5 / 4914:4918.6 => -0.02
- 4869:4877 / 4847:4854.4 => -0.08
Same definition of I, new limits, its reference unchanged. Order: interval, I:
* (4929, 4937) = 4932.8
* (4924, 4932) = 4928.9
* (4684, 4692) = 4690.7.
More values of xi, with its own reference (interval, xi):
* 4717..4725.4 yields 4717.25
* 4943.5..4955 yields 4954.38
